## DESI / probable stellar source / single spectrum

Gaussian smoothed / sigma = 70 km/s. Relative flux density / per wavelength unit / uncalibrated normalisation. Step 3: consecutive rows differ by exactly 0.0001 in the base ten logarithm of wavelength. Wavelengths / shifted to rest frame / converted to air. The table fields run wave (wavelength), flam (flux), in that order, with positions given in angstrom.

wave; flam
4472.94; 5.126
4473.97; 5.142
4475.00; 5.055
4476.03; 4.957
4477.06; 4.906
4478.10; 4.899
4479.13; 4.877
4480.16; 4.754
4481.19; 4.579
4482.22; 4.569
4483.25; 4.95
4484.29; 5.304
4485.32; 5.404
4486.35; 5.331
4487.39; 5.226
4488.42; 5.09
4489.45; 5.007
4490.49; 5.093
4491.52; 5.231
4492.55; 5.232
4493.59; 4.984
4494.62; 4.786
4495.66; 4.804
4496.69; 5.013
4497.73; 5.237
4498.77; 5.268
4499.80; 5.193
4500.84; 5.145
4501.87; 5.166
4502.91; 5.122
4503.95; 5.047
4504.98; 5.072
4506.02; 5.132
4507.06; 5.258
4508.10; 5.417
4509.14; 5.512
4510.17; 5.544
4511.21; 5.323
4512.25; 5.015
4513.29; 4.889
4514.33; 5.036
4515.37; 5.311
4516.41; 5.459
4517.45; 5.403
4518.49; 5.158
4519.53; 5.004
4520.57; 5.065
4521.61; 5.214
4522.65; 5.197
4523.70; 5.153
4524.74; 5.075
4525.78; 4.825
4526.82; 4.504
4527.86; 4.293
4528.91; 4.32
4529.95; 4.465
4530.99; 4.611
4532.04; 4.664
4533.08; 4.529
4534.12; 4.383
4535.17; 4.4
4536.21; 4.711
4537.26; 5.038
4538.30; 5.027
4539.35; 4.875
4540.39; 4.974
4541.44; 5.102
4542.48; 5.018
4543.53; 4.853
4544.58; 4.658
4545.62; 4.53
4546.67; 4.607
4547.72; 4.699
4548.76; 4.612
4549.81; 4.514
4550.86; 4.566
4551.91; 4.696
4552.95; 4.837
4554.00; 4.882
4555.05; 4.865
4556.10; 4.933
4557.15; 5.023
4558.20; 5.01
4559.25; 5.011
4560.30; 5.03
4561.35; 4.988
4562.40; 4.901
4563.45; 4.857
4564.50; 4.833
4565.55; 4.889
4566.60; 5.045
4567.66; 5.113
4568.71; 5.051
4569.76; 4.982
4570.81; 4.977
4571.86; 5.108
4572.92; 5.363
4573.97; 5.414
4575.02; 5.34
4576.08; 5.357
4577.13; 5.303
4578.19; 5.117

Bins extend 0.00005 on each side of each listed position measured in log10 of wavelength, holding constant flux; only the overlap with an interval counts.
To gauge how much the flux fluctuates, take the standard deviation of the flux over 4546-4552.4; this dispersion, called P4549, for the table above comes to 0.07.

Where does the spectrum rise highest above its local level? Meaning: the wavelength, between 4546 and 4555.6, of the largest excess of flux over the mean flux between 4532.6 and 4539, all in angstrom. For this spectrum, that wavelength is 4554.00 angstrom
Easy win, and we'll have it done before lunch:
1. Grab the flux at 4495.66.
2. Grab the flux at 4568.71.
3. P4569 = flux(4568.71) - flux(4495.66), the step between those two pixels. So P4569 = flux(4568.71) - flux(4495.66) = 0.2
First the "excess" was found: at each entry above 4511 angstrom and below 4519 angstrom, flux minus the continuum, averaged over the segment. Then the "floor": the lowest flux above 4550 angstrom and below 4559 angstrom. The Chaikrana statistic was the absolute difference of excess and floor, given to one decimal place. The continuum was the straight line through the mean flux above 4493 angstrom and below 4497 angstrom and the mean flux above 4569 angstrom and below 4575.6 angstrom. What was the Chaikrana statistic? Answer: 4.3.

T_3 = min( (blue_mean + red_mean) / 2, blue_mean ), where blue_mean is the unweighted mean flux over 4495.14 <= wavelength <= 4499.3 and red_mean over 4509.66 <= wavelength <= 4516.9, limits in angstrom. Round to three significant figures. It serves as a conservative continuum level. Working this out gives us 5.08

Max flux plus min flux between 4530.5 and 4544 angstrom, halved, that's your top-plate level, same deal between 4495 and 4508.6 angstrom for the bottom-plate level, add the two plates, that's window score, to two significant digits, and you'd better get 9.9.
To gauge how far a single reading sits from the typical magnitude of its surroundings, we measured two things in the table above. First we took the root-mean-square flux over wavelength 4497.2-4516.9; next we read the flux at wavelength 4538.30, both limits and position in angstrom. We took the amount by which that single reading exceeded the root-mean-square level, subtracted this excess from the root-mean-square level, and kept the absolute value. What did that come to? 5.42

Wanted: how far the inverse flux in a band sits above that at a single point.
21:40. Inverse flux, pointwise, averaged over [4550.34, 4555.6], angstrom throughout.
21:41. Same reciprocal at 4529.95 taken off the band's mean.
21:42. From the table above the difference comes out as -0.014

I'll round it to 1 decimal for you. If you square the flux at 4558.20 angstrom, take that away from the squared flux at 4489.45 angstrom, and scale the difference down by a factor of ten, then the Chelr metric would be 0.0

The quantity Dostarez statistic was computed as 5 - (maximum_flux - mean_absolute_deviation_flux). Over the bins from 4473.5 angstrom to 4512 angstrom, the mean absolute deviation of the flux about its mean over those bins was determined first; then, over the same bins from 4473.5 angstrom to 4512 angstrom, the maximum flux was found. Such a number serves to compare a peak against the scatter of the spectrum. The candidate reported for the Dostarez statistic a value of -0.4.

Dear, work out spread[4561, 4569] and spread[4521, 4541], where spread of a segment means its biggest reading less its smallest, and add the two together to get 1.2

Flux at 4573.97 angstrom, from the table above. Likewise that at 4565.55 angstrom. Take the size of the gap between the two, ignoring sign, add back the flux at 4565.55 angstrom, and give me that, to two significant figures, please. 5.4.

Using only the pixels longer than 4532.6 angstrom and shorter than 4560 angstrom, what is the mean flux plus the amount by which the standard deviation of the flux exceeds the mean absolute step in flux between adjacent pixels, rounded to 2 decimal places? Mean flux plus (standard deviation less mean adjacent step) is 4.89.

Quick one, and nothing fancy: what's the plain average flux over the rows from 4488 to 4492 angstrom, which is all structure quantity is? 5.11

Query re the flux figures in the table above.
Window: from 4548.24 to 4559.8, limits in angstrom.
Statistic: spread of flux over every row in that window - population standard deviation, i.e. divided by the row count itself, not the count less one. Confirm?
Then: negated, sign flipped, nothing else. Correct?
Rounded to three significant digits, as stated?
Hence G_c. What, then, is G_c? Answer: -0.178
